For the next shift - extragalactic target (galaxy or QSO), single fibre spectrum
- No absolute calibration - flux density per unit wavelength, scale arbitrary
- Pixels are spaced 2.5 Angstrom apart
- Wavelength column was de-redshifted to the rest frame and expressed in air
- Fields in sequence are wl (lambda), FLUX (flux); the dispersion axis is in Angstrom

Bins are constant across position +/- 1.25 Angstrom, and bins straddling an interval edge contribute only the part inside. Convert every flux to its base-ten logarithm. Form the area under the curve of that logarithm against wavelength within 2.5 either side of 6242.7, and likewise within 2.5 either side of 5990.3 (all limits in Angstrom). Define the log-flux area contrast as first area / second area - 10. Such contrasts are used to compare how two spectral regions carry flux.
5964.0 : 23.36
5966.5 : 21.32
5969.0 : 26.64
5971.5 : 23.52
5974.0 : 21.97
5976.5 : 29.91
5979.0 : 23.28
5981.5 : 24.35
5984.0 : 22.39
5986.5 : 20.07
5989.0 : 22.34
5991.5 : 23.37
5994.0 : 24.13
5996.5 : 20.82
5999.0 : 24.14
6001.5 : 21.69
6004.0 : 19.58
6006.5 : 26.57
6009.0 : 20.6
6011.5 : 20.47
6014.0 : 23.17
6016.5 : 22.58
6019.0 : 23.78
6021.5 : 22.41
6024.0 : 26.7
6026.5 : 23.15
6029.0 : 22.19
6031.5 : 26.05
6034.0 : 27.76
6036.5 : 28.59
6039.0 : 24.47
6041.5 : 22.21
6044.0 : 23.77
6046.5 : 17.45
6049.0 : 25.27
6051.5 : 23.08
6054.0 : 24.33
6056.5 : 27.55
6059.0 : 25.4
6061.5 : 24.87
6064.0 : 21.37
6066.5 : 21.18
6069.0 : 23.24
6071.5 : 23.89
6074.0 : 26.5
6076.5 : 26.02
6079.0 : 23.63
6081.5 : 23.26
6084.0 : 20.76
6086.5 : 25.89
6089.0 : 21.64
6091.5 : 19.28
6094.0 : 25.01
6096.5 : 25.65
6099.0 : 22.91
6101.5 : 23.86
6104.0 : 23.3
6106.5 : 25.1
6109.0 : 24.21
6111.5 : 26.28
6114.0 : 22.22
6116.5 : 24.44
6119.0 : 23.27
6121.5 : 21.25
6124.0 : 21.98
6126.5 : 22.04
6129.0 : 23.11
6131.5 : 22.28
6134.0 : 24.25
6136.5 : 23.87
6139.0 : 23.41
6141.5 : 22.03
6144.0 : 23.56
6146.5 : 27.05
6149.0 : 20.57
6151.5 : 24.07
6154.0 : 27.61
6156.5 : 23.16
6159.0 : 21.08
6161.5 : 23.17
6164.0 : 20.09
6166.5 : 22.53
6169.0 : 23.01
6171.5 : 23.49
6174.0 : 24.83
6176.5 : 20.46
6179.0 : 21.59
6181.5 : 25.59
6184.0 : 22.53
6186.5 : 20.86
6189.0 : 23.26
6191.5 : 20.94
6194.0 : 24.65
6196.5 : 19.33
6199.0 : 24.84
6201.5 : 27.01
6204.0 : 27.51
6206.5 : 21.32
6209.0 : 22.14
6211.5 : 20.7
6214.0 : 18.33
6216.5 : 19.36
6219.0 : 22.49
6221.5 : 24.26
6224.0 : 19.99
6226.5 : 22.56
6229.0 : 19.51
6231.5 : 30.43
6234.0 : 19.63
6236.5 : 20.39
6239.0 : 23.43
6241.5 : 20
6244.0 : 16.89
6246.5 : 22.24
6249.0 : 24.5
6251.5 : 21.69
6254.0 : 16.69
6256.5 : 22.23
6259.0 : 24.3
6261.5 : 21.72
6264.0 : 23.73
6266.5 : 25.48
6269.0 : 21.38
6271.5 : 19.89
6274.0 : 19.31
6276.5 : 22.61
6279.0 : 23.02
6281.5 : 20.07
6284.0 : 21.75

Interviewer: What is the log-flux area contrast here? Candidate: -9.07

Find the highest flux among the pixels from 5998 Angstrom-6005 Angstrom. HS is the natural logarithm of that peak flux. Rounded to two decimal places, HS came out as 3.18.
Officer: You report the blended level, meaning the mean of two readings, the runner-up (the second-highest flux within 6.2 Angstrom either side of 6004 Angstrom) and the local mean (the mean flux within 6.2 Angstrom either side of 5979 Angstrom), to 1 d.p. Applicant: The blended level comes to 24.3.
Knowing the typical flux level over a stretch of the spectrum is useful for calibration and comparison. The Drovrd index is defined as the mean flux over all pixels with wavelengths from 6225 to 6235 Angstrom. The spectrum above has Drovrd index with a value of 23.0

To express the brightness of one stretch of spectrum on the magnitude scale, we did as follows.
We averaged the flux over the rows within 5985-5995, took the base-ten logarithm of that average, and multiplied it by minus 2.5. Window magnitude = -3.38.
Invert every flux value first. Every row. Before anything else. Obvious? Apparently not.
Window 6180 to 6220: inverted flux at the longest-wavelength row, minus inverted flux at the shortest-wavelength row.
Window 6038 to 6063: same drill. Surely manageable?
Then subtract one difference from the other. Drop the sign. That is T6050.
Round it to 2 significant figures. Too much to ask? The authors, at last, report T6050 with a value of 0.0060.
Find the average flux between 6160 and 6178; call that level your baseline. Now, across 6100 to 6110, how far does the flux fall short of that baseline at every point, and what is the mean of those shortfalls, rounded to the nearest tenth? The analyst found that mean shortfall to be -1.6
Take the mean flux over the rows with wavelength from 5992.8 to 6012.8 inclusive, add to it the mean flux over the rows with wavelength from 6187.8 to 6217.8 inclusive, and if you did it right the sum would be 44.70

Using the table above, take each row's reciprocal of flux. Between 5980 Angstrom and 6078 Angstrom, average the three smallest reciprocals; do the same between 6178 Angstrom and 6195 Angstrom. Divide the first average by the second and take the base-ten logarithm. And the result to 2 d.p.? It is -0.06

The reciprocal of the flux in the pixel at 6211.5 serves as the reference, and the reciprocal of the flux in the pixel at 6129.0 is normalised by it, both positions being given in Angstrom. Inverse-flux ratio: 0.90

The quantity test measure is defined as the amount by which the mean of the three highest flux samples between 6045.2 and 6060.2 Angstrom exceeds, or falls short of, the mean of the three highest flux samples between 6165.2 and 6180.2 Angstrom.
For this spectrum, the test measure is 2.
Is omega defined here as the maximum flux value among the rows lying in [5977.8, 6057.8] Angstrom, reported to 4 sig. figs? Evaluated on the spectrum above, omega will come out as 28.59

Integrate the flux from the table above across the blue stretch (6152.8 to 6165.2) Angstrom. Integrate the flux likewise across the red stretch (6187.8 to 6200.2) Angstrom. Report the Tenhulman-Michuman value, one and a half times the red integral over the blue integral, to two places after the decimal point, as 1.47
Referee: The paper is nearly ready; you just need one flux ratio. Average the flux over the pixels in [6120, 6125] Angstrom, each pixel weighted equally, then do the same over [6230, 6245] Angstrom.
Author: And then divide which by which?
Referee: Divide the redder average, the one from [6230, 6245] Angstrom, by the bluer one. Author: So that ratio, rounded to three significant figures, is 1.01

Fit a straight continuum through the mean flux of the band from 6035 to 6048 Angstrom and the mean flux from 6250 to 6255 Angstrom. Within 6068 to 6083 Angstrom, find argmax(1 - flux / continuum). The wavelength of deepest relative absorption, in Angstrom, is 6069.0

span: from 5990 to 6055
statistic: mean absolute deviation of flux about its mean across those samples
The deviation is 1.91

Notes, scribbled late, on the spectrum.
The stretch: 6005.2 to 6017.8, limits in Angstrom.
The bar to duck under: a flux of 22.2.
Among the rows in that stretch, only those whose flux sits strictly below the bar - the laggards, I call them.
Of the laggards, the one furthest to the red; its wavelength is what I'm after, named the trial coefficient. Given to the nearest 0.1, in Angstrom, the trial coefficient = 6011.5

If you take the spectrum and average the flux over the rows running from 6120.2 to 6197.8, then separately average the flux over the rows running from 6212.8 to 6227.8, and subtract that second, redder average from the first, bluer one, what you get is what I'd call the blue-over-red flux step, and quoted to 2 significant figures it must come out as 1.7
